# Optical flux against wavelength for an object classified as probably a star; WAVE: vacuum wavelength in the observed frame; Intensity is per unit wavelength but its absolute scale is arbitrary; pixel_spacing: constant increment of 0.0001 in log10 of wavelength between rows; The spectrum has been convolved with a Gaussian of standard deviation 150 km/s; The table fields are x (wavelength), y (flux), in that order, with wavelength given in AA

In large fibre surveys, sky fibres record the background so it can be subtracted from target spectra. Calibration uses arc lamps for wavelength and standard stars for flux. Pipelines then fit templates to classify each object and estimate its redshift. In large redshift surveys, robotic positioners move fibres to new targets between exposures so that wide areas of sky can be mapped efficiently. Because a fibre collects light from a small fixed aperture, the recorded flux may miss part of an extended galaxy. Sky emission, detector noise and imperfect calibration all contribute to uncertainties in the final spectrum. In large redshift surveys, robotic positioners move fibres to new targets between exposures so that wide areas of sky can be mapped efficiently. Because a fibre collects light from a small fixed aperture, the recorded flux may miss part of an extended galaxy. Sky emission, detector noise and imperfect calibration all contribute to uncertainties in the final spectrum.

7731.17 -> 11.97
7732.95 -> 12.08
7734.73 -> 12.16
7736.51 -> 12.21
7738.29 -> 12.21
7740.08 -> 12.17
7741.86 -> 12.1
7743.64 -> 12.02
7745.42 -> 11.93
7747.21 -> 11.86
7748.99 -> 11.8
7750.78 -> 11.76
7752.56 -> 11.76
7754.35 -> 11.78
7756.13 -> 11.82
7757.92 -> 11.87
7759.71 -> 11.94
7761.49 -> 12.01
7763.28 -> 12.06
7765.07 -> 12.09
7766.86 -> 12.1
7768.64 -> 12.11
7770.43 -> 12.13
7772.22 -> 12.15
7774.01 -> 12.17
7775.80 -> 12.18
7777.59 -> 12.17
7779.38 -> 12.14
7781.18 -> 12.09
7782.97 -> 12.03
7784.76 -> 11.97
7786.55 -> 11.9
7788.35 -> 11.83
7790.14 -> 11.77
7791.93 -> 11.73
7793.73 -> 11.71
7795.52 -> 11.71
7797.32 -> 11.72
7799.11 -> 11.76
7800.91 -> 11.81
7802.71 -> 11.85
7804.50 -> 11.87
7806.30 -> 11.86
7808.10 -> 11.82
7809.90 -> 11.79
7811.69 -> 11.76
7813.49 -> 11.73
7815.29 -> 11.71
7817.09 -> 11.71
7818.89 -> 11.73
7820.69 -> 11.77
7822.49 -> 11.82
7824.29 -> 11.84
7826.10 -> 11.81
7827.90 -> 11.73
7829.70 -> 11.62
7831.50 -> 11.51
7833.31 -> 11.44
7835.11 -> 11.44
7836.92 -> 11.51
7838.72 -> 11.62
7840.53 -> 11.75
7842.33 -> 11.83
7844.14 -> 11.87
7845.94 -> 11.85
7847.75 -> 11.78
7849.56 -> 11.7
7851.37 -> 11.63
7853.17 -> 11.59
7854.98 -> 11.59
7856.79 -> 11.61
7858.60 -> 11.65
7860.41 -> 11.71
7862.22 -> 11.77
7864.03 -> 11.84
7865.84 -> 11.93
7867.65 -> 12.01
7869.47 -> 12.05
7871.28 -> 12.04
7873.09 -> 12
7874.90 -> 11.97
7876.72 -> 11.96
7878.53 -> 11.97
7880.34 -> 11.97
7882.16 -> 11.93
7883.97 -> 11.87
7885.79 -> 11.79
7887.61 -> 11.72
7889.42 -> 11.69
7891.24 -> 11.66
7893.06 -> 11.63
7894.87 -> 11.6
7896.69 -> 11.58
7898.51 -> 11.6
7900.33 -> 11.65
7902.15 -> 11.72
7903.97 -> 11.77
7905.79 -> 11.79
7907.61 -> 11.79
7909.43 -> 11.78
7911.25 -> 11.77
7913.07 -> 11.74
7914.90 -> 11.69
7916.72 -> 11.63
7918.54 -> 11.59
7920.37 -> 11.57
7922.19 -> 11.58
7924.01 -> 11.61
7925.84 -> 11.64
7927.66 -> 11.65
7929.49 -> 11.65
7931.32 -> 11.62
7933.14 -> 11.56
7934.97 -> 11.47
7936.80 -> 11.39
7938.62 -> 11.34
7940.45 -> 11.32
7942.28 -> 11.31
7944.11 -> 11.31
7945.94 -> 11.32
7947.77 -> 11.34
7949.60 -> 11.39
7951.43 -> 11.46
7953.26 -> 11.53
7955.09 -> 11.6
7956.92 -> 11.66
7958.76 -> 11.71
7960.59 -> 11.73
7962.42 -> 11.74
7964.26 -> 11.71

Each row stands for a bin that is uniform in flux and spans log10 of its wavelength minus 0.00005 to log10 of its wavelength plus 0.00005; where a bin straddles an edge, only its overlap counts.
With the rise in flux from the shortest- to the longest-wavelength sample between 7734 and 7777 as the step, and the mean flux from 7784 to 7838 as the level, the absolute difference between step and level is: 11.7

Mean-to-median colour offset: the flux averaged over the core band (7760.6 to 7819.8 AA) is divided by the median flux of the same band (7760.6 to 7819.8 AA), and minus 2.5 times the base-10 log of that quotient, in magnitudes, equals -0.0050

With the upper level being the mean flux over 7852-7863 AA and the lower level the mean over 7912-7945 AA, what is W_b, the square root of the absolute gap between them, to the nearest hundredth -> 0.34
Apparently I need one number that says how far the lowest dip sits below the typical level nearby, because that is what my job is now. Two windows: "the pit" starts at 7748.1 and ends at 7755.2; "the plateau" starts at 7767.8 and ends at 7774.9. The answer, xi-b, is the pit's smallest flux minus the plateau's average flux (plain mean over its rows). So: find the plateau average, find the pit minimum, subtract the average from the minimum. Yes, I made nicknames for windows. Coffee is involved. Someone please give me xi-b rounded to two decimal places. -0.38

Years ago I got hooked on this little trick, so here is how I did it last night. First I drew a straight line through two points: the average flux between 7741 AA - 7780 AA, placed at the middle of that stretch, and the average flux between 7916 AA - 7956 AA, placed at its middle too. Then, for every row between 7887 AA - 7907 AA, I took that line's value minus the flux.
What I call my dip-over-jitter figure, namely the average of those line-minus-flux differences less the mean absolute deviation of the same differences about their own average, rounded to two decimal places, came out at -0.13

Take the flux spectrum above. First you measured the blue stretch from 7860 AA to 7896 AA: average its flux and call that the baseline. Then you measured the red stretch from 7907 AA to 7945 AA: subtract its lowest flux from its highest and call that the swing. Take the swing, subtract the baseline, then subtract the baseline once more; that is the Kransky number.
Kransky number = -23.2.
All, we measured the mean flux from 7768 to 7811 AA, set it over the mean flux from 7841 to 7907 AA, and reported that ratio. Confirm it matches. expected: 1.012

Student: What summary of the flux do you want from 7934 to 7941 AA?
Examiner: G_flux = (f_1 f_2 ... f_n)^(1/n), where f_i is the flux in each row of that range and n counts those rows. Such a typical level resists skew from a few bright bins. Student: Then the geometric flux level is 11.4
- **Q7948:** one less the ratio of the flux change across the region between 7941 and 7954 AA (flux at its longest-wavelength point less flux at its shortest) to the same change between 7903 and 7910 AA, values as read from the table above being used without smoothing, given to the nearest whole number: -21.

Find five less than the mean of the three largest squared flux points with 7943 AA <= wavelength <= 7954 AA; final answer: 126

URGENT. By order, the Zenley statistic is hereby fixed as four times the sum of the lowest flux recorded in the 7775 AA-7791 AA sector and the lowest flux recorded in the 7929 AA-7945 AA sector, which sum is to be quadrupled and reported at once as 92.3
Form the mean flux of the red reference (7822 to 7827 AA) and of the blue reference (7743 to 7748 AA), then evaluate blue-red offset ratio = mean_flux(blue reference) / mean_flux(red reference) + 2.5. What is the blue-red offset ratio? 3.51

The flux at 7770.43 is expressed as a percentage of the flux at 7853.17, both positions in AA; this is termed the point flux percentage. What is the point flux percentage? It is 105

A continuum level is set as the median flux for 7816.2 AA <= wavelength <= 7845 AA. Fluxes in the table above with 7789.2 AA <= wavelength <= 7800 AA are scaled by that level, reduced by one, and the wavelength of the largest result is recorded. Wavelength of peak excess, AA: 7790.14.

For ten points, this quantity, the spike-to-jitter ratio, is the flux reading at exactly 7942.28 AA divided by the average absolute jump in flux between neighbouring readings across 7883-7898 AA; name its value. 273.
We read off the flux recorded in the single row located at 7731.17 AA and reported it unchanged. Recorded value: 11.97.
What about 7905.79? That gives 11.79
